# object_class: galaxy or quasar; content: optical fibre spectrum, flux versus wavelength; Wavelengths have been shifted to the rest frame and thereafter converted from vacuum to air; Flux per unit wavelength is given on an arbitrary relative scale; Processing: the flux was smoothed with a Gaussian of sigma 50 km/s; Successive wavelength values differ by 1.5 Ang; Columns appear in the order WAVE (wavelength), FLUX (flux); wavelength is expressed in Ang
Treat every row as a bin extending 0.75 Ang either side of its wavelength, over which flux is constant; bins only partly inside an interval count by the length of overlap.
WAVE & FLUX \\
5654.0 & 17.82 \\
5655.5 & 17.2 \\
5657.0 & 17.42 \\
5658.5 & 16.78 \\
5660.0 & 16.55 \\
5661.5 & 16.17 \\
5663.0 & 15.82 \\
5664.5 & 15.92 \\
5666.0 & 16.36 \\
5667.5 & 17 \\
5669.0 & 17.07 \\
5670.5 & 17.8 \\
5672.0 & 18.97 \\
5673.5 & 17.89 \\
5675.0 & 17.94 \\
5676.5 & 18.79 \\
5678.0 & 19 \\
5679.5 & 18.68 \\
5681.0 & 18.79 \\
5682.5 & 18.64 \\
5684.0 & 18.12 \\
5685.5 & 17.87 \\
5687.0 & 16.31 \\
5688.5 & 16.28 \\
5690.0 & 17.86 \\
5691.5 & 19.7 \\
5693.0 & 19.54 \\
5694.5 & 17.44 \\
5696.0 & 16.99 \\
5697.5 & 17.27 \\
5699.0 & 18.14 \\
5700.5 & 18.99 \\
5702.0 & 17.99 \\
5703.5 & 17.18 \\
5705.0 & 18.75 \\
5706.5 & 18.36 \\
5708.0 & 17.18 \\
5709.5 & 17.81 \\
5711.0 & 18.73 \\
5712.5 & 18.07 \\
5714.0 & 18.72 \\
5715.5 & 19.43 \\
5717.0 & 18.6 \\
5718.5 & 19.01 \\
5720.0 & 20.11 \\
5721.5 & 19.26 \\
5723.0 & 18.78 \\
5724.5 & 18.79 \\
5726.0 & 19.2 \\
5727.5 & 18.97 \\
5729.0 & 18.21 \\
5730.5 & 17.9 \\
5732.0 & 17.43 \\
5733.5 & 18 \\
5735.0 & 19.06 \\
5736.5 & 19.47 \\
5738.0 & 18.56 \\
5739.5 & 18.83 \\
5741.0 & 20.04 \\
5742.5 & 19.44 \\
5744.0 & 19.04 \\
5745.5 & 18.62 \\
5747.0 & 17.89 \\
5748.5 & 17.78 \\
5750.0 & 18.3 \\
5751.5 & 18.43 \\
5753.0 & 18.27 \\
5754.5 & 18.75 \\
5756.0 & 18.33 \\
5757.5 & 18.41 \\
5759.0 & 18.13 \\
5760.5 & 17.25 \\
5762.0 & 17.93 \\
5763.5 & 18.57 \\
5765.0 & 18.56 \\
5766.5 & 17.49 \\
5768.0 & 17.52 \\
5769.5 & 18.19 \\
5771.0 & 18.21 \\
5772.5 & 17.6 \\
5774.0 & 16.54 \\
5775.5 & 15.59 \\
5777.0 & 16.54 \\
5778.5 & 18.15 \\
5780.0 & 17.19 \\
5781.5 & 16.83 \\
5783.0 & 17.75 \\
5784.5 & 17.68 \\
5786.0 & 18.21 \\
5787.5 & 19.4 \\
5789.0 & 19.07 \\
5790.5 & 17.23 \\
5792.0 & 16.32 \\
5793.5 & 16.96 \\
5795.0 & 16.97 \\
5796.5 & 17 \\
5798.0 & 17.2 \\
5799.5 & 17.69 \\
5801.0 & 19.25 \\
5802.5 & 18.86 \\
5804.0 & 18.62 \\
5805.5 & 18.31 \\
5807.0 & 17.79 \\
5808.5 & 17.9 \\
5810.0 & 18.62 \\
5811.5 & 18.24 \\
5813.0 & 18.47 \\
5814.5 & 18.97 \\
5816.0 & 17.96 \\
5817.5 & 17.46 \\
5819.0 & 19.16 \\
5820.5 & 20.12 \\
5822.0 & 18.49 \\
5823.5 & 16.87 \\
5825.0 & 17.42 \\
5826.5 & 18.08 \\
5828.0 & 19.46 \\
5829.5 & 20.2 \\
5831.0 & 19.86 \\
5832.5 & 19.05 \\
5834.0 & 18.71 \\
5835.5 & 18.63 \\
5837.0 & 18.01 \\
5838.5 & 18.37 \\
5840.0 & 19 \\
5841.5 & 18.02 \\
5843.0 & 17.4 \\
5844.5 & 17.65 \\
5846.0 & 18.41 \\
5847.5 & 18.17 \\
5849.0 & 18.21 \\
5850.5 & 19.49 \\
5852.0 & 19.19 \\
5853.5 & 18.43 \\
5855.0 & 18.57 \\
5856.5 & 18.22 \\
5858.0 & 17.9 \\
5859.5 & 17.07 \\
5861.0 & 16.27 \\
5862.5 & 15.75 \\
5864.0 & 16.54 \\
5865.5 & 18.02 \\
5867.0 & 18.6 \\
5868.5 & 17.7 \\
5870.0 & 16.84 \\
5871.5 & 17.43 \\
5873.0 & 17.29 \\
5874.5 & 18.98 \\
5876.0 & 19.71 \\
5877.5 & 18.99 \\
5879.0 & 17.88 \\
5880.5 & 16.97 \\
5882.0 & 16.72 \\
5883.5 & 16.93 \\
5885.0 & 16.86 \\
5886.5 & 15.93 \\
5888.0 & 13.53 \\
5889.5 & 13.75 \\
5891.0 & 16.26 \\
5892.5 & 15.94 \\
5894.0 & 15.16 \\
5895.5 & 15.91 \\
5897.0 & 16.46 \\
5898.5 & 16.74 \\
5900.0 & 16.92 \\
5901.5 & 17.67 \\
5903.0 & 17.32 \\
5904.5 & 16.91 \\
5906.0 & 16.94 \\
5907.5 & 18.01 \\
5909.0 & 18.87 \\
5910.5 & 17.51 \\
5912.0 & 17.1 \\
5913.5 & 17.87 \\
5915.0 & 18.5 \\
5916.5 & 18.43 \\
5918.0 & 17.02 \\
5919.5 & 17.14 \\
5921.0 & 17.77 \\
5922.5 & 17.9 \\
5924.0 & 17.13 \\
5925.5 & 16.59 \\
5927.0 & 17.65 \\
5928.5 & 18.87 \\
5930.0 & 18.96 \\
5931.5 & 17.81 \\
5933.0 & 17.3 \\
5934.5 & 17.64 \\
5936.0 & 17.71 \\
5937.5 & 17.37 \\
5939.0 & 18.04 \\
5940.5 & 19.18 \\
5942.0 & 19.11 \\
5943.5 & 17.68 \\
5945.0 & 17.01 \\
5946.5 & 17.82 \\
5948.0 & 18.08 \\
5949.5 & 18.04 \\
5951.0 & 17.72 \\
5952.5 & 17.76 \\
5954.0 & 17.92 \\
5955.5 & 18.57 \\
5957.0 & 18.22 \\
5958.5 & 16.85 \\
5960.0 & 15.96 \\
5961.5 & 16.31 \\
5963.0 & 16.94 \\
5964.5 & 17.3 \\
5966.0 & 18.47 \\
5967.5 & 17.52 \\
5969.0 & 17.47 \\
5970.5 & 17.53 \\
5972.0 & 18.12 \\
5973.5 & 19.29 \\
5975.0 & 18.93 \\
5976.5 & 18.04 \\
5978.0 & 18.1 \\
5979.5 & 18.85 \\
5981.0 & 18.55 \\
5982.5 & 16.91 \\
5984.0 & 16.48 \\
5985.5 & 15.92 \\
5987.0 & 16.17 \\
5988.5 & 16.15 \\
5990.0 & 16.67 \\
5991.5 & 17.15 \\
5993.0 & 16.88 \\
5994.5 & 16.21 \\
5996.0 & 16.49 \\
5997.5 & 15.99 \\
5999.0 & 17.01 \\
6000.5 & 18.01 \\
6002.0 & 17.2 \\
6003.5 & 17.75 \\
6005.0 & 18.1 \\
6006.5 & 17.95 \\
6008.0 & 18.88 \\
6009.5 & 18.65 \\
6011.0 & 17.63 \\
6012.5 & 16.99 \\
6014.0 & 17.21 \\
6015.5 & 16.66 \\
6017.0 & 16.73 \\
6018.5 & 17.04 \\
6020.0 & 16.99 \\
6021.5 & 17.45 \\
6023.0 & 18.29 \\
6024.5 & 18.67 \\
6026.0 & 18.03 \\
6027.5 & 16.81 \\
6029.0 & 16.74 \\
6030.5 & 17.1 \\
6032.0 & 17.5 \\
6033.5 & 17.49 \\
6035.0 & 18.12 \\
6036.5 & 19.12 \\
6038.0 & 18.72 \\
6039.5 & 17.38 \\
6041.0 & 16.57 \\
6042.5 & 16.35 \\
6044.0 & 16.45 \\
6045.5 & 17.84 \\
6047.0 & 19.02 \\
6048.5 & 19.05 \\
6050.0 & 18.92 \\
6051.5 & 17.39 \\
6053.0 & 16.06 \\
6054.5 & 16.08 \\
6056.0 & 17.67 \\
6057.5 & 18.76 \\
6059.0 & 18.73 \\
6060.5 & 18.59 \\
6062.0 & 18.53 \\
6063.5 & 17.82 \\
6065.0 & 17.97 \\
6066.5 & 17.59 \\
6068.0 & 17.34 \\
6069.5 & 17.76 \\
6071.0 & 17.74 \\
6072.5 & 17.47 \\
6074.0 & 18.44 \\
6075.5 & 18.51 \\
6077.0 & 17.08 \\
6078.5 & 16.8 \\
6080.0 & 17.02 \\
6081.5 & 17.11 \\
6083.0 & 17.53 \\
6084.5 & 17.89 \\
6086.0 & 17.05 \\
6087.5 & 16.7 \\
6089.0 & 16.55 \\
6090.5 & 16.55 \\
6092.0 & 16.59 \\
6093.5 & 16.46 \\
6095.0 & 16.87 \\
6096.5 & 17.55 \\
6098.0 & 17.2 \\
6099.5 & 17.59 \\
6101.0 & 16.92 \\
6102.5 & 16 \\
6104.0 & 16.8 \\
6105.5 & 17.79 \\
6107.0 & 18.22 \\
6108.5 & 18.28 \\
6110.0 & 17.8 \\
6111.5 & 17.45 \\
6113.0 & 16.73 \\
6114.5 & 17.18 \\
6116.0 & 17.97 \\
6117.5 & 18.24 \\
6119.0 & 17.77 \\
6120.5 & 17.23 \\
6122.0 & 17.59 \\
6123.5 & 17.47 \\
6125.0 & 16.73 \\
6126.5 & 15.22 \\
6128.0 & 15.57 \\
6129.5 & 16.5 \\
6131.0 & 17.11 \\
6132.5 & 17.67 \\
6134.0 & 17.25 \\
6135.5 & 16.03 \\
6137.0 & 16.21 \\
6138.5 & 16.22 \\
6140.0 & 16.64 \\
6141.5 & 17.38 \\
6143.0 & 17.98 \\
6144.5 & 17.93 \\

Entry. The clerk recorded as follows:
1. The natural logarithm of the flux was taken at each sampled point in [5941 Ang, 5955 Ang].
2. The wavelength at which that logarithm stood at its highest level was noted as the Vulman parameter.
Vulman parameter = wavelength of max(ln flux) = 5942.0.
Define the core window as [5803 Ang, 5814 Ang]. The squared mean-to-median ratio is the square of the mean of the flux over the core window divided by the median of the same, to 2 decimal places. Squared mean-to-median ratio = 1.00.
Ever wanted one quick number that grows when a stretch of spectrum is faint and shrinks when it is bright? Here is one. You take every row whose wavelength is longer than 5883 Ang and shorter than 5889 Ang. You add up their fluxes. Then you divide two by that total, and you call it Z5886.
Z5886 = 0.03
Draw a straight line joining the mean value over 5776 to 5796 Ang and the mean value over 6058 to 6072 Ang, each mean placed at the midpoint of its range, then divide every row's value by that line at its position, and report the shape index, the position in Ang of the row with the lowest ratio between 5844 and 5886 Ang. 5862.5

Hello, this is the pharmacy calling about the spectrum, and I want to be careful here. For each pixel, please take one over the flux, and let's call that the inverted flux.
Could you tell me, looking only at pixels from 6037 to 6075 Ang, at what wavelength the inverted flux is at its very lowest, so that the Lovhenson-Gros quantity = 6048.5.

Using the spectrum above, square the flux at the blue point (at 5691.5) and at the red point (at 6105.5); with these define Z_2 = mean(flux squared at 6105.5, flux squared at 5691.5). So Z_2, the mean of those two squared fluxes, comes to 352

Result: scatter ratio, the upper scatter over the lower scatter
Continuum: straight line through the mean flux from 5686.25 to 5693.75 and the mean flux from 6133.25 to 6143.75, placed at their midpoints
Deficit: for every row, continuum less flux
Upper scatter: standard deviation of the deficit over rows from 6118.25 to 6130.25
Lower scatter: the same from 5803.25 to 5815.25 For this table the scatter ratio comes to 2.4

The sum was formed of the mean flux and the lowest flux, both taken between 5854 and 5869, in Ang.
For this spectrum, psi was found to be 33.2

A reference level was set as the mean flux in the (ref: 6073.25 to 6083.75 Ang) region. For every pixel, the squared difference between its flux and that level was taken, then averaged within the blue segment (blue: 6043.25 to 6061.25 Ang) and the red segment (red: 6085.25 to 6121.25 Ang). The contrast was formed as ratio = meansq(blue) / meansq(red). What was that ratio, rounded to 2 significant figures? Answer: 3.0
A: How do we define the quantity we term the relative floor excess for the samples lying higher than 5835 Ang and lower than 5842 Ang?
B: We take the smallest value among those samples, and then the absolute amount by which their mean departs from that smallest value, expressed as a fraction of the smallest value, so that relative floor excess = 0.022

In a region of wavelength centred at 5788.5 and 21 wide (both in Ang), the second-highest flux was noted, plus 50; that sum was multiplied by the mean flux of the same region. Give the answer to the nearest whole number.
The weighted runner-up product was 1213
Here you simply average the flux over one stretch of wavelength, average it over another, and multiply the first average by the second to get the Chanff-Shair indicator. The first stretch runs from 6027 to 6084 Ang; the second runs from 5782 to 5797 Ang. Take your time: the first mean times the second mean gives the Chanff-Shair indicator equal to 312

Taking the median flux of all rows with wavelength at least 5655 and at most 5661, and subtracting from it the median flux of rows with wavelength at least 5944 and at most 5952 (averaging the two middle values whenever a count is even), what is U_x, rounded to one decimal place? -0.8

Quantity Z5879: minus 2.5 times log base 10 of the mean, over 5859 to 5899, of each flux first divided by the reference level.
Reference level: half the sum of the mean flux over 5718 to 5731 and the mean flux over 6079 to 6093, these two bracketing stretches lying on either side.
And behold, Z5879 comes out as 0.071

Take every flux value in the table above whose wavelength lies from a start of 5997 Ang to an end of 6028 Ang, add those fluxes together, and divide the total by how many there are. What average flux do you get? 17.5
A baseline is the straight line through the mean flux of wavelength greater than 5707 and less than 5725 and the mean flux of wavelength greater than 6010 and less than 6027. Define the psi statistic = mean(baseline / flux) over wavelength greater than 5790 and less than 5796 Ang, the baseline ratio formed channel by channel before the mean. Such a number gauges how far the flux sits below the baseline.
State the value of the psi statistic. 1.09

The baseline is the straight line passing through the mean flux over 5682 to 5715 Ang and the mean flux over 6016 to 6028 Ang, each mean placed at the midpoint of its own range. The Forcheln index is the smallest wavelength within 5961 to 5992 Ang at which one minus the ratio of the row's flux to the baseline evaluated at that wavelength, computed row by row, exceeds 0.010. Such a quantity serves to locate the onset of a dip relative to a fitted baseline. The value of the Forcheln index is 5961.5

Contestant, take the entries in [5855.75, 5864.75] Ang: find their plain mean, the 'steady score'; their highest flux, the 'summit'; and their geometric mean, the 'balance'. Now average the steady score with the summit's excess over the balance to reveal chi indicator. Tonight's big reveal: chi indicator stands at 9.12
